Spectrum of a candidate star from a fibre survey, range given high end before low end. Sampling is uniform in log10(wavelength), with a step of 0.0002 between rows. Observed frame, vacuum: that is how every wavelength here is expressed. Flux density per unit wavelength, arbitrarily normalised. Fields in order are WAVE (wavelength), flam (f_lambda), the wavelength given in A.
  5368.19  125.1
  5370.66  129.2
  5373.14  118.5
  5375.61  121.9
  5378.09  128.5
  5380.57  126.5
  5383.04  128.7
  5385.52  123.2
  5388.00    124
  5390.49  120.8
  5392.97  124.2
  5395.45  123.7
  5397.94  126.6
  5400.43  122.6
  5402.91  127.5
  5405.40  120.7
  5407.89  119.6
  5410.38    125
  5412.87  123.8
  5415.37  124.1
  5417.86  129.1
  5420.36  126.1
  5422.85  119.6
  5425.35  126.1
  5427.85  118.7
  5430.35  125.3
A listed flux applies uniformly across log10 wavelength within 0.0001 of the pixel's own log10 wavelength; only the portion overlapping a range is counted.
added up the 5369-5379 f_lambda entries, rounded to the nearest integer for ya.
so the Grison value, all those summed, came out 498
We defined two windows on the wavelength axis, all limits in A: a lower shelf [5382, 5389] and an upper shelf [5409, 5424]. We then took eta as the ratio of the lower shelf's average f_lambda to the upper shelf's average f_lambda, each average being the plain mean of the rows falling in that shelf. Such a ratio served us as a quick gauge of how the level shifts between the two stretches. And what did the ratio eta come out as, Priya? 1.005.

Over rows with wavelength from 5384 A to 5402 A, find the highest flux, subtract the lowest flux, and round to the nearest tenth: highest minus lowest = 5.8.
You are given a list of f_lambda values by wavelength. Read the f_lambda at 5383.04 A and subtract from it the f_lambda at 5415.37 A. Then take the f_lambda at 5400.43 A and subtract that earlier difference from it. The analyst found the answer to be 118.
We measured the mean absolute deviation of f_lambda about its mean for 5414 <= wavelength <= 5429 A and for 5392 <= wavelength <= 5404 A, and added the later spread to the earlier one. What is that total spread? 5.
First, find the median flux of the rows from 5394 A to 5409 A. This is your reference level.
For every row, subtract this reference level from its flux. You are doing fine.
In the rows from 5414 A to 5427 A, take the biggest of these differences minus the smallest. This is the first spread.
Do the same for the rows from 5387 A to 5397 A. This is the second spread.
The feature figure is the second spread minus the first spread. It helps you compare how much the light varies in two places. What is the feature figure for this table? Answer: -6.1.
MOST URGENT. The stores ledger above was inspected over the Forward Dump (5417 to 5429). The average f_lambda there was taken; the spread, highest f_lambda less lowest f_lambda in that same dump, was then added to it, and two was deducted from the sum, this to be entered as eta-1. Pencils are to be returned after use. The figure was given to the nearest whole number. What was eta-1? 132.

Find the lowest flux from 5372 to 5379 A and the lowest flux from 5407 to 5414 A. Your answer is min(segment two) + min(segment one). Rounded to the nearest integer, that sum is 238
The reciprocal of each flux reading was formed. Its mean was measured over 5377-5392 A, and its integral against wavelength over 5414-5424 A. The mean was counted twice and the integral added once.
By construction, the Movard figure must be 0.096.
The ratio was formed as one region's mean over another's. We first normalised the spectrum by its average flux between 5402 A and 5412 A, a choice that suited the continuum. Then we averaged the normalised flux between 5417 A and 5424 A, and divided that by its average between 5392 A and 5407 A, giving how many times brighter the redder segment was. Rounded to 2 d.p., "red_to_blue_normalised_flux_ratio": 1.01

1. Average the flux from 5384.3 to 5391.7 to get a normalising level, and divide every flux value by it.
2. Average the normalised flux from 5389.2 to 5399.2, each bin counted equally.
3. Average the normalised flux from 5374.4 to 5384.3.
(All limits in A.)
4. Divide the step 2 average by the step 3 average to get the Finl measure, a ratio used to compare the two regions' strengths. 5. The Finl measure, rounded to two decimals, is 0.98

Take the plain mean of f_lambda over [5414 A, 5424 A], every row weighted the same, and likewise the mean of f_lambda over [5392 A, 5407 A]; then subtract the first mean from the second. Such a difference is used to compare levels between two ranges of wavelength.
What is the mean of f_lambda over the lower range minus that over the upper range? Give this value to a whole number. -1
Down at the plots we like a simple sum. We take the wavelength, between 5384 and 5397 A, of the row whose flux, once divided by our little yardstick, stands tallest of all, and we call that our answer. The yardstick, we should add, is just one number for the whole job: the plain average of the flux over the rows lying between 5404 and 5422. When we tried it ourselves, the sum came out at 5392.97 A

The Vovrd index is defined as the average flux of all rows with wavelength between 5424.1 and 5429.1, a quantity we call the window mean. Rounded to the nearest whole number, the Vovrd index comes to 122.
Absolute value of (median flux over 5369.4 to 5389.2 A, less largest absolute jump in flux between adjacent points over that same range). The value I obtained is 115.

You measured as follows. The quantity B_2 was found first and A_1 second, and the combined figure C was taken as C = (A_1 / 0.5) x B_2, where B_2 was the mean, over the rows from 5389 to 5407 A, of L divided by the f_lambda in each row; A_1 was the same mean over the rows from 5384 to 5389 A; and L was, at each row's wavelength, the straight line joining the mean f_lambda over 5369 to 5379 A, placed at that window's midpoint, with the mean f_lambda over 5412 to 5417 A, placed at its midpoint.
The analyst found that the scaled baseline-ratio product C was 2.020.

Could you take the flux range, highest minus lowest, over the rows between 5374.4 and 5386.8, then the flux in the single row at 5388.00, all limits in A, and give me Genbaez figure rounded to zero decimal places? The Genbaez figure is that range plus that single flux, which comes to 131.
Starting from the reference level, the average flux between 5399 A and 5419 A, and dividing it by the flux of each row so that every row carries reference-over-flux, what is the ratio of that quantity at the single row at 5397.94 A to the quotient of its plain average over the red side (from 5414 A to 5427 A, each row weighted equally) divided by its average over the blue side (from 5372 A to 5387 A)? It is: 0.98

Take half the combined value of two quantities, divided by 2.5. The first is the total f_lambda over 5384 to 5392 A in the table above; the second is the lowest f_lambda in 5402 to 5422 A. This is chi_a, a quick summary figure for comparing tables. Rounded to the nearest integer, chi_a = 98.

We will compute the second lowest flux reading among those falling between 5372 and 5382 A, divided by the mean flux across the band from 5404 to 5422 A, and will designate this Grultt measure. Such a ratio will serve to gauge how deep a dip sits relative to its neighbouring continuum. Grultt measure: 0.983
